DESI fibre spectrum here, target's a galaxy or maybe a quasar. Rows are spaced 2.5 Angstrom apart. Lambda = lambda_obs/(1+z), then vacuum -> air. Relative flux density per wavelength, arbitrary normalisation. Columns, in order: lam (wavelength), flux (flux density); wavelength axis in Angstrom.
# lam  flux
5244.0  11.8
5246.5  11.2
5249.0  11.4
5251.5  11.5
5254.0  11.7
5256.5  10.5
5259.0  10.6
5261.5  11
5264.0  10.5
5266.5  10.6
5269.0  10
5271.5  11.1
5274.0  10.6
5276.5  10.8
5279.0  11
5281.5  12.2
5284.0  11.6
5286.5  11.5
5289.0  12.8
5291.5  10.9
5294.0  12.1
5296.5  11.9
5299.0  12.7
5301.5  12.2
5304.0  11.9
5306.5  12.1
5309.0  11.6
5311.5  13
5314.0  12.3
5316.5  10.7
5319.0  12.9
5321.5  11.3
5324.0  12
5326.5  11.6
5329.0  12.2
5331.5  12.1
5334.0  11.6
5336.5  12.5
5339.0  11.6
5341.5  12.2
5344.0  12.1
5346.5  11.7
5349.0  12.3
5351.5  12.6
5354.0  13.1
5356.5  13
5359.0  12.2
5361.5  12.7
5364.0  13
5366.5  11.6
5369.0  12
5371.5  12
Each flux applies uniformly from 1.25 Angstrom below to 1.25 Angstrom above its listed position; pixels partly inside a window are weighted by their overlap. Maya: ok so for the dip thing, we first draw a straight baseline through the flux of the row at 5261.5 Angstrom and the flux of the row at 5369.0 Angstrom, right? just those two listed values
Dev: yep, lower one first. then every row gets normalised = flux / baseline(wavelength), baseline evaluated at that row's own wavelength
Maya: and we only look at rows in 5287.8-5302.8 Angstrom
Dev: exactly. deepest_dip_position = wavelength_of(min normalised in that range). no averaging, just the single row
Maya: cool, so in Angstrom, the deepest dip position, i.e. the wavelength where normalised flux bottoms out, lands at 5291.5 Angstrom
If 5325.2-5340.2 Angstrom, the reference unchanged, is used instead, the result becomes 5339.0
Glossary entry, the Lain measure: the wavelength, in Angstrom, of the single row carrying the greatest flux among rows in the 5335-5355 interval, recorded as 5354.0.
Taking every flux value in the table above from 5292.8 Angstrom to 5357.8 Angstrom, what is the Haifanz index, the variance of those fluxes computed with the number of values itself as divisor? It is 0.31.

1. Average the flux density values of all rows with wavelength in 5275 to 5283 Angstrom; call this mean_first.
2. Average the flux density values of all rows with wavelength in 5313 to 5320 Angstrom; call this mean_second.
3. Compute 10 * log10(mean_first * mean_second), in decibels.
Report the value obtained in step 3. 21.3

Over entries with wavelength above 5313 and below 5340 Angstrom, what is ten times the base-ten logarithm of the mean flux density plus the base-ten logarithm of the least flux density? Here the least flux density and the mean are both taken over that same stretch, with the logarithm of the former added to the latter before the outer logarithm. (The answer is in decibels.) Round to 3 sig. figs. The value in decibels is 11.1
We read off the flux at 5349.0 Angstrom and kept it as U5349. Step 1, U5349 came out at 12.3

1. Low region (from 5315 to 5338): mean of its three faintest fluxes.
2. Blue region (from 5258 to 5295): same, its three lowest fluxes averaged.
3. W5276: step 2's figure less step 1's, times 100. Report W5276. -83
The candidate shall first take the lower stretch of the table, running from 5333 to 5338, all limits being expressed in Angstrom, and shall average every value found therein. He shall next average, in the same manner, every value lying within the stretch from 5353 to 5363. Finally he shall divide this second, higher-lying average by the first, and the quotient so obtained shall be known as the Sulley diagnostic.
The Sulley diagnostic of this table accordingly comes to 1.06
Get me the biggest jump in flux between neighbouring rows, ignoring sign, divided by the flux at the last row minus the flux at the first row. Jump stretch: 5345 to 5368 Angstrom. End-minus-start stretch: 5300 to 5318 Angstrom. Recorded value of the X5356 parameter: -1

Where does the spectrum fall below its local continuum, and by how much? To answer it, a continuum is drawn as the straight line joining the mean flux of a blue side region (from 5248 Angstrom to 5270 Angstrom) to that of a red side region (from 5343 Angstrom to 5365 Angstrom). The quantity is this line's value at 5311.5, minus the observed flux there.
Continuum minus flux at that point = -1.2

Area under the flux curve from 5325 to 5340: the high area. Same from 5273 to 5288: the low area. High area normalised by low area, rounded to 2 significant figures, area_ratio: 1.1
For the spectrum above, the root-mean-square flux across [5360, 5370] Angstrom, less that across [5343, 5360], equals -0.10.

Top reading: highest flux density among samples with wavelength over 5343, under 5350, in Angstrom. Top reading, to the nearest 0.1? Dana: 12.3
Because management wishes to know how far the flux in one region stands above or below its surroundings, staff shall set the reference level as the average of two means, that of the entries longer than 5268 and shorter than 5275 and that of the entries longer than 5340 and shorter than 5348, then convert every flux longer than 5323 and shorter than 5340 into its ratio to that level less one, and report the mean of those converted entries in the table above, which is 0.058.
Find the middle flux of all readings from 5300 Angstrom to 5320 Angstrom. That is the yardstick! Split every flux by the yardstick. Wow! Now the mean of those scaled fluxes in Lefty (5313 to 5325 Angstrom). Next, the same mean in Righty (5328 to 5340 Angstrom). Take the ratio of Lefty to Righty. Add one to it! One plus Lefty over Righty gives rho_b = 1.99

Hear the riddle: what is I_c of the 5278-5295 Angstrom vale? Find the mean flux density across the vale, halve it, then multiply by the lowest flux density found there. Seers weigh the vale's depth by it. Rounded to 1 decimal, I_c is 63.9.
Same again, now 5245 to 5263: 58.4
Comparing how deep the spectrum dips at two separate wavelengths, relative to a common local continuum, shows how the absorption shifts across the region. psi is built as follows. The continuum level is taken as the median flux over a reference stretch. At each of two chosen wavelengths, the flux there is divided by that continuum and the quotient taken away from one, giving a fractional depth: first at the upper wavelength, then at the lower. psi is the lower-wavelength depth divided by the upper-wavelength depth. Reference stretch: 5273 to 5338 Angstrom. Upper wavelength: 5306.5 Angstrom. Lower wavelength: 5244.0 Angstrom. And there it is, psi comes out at -1.0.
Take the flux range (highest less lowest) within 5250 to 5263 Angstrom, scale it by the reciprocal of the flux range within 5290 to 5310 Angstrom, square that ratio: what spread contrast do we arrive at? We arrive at 0.4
